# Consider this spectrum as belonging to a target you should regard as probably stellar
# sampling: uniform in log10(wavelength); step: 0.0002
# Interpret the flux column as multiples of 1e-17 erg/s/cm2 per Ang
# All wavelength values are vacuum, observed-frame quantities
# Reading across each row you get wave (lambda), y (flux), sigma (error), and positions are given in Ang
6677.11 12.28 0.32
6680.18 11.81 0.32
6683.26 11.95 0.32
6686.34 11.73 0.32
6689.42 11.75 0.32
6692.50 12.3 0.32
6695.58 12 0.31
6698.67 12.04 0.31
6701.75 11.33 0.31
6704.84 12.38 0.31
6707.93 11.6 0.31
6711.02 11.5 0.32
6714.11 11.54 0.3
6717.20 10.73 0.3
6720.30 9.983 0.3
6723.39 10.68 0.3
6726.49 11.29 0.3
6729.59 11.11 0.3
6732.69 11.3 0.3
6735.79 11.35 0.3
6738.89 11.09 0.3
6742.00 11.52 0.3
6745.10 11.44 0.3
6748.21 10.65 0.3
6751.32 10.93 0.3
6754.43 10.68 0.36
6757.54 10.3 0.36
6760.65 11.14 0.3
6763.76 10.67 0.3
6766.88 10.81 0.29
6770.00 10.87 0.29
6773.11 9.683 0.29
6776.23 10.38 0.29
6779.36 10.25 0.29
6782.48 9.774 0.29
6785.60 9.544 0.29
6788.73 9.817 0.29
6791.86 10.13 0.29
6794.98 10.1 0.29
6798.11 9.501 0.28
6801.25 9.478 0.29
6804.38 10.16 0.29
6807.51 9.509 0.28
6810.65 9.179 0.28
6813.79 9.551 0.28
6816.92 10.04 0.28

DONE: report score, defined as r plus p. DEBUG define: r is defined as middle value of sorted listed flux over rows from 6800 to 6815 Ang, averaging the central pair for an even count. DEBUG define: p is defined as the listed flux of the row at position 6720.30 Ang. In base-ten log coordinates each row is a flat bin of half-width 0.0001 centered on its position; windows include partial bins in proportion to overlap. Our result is 19.5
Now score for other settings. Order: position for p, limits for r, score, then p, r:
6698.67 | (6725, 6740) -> 23.3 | 12.04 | 11.3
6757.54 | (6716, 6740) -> 21.4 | 10.3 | 11.1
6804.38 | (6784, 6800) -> 20.0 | 10.16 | 9.8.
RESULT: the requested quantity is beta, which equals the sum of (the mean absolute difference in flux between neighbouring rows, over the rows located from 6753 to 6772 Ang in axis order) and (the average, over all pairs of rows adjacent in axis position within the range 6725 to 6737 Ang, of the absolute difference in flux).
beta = 0.52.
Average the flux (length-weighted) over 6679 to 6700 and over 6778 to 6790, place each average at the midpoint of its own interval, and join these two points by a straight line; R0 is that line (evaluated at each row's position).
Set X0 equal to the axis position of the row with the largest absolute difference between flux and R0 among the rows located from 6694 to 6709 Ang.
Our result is 6704.84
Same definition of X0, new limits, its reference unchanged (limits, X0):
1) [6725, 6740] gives 6735.79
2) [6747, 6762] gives 6760.65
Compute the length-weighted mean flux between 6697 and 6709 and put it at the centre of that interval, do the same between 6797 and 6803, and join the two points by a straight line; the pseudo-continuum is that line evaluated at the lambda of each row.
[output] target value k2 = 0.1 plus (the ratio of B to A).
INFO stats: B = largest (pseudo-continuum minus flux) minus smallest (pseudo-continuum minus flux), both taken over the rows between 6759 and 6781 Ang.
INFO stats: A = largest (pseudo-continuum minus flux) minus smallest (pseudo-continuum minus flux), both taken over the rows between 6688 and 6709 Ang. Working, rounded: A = 1.12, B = 1.2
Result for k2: 1.13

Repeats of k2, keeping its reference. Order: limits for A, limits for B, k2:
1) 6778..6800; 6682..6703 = 1.05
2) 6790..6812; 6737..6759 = 1.12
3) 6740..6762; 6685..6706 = 1.33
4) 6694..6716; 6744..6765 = 0.91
